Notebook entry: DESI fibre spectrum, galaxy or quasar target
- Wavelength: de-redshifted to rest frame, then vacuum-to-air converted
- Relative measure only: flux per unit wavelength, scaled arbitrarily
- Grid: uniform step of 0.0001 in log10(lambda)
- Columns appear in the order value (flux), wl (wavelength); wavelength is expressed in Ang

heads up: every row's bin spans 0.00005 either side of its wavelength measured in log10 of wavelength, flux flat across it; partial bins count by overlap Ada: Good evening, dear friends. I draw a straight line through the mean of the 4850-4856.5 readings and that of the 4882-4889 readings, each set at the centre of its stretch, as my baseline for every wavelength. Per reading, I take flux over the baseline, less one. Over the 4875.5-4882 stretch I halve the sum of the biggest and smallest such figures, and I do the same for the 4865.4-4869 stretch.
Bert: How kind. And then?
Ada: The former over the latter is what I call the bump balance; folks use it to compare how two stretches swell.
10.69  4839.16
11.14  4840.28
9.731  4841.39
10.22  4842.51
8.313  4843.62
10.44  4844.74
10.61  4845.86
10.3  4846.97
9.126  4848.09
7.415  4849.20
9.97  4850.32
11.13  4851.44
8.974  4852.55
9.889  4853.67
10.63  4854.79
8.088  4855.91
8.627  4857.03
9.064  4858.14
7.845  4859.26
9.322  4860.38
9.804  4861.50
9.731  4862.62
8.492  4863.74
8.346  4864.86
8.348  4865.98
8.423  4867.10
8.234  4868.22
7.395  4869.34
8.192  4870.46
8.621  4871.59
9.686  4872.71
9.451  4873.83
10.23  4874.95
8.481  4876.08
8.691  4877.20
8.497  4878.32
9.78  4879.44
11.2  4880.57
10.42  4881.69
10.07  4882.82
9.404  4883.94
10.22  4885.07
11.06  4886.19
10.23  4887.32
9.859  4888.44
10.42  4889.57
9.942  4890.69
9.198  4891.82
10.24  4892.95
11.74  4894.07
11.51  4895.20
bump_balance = 0.1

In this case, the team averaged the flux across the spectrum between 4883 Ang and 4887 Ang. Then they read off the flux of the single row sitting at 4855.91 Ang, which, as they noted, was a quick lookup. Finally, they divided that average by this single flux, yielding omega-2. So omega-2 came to 1.26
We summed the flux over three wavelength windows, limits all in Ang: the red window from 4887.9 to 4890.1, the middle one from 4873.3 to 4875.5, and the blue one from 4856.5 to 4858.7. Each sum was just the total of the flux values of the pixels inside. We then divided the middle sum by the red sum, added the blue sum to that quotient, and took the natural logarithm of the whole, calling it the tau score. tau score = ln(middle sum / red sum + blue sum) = 2.93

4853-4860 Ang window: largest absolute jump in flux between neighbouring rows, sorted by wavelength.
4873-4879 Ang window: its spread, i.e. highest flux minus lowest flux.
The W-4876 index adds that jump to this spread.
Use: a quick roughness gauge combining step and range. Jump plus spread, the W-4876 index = 4.3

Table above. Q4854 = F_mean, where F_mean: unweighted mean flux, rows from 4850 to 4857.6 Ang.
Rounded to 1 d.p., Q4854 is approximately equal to 9.6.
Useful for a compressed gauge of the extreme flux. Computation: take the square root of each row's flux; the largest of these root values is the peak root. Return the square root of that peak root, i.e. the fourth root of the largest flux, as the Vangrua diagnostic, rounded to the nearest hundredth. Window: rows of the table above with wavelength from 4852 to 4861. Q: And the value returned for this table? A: 1.81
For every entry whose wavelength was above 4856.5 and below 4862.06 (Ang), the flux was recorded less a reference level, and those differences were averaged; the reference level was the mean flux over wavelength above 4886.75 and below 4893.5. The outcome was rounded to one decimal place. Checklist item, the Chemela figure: -1.0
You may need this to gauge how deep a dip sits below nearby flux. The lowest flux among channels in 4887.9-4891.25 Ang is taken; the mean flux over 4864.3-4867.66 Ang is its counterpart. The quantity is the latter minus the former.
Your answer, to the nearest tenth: -1.5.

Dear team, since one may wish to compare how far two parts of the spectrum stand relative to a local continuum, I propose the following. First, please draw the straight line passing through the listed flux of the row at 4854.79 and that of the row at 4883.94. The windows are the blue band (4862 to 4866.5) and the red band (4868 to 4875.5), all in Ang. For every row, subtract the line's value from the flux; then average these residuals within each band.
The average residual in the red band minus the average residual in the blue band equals 0.4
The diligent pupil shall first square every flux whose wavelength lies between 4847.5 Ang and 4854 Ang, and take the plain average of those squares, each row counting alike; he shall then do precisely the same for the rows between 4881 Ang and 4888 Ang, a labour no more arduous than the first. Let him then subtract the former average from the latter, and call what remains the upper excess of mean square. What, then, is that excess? 15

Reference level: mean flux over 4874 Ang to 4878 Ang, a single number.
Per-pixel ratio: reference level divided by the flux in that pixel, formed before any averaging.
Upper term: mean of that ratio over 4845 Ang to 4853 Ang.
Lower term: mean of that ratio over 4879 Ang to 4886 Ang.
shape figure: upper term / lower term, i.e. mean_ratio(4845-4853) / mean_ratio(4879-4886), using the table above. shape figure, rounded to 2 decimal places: 1.07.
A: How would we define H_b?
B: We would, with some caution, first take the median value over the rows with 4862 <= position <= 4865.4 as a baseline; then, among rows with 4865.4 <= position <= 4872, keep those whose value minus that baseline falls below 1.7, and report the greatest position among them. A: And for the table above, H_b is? 4871.59 Ang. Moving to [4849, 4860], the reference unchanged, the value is 4859.26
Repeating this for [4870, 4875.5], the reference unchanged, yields 4873.83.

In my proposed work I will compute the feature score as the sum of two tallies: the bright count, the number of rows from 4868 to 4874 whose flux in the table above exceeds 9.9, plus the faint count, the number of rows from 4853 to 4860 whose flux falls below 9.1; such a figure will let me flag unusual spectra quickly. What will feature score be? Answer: 4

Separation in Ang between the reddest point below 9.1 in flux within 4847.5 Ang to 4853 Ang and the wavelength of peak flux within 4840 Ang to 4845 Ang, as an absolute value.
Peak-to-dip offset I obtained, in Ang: 12.3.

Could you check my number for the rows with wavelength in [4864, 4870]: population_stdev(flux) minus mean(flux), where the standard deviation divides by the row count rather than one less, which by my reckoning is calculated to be -7.8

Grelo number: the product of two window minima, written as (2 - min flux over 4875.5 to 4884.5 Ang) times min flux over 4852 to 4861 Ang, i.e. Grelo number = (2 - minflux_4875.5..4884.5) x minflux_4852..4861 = -51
